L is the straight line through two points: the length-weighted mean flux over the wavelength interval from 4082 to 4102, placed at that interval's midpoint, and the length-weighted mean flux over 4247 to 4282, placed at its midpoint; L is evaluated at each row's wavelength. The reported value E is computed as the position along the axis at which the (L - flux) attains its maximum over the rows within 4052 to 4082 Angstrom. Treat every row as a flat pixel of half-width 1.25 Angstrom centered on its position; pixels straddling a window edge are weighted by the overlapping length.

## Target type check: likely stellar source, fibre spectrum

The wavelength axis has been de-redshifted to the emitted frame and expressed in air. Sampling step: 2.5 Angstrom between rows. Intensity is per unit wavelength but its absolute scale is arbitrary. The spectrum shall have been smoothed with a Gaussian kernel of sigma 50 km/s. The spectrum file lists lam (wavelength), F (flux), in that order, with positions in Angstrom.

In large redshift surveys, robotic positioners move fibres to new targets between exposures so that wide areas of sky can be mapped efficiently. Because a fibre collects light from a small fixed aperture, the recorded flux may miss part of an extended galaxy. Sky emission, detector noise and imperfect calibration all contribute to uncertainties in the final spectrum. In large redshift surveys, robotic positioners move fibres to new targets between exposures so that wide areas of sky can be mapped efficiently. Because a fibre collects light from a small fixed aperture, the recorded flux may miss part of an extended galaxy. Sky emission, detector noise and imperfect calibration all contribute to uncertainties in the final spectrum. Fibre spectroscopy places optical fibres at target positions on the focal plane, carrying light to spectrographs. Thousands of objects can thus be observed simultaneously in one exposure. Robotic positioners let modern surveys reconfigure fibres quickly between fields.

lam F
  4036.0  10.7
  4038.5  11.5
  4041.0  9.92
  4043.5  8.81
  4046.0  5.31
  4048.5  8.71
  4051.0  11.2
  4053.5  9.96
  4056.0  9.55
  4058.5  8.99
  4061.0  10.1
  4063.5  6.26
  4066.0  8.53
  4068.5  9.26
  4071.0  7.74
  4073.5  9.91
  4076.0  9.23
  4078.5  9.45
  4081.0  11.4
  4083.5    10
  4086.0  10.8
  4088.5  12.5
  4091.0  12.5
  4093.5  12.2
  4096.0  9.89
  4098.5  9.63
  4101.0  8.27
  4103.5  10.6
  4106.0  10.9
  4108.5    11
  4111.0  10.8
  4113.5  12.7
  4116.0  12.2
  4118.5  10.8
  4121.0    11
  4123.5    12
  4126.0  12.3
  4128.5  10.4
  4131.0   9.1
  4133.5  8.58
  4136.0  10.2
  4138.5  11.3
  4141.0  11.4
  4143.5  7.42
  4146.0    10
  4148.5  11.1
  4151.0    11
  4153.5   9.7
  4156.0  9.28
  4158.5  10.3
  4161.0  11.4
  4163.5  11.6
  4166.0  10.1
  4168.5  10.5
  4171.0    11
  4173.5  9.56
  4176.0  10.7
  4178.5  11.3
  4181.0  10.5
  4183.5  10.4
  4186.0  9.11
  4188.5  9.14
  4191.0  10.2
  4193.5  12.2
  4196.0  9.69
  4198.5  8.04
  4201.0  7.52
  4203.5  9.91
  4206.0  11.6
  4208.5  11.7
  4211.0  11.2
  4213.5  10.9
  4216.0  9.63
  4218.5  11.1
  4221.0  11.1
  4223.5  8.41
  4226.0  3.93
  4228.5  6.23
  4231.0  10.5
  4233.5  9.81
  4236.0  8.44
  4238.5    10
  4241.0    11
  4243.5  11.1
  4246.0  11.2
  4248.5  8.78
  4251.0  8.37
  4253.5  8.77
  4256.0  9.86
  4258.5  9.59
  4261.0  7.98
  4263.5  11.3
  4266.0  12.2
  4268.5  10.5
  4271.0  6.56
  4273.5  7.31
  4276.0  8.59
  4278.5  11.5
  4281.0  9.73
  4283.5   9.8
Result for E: 4063.5 Angstrom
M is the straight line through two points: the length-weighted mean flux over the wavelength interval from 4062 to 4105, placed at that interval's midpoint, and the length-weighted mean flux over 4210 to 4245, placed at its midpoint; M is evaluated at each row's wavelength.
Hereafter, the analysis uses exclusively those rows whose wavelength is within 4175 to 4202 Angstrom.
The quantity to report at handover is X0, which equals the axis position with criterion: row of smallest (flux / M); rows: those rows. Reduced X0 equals 4201.0 Angstrom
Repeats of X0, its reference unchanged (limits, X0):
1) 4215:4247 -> 4226.0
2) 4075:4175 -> 4143.5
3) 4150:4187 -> 4186.0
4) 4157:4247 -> 4226.0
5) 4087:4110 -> 4101.0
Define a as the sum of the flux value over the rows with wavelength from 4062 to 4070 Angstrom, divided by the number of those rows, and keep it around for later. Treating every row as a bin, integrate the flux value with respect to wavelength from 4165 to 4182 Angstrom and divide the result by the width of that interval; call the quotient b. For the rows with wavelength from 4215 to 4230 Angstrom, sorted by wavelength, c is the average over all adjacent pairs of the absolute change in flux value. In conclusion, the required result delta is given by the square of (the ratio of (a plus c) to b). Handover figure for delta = 0.9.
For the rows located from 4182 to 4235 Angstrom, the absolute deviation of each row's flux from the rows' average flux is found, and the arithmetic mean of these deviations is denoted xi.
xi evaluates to 1.43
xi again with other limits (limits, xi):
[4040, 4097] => 1.26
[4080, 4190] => 0.91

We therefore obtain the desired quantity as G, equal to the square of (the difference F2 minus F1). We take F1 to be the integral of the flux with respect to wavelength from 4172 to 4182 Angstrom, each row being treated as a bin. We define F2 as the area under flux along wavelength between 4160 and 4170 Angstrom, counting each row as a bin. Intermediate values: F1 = 105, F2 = 109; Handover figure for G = 13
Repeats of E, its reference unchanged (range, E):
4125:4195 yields 4143.5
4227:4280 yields 4228.5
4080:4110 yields 4101.0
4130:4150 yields 4143.5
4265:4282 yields 4271.0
